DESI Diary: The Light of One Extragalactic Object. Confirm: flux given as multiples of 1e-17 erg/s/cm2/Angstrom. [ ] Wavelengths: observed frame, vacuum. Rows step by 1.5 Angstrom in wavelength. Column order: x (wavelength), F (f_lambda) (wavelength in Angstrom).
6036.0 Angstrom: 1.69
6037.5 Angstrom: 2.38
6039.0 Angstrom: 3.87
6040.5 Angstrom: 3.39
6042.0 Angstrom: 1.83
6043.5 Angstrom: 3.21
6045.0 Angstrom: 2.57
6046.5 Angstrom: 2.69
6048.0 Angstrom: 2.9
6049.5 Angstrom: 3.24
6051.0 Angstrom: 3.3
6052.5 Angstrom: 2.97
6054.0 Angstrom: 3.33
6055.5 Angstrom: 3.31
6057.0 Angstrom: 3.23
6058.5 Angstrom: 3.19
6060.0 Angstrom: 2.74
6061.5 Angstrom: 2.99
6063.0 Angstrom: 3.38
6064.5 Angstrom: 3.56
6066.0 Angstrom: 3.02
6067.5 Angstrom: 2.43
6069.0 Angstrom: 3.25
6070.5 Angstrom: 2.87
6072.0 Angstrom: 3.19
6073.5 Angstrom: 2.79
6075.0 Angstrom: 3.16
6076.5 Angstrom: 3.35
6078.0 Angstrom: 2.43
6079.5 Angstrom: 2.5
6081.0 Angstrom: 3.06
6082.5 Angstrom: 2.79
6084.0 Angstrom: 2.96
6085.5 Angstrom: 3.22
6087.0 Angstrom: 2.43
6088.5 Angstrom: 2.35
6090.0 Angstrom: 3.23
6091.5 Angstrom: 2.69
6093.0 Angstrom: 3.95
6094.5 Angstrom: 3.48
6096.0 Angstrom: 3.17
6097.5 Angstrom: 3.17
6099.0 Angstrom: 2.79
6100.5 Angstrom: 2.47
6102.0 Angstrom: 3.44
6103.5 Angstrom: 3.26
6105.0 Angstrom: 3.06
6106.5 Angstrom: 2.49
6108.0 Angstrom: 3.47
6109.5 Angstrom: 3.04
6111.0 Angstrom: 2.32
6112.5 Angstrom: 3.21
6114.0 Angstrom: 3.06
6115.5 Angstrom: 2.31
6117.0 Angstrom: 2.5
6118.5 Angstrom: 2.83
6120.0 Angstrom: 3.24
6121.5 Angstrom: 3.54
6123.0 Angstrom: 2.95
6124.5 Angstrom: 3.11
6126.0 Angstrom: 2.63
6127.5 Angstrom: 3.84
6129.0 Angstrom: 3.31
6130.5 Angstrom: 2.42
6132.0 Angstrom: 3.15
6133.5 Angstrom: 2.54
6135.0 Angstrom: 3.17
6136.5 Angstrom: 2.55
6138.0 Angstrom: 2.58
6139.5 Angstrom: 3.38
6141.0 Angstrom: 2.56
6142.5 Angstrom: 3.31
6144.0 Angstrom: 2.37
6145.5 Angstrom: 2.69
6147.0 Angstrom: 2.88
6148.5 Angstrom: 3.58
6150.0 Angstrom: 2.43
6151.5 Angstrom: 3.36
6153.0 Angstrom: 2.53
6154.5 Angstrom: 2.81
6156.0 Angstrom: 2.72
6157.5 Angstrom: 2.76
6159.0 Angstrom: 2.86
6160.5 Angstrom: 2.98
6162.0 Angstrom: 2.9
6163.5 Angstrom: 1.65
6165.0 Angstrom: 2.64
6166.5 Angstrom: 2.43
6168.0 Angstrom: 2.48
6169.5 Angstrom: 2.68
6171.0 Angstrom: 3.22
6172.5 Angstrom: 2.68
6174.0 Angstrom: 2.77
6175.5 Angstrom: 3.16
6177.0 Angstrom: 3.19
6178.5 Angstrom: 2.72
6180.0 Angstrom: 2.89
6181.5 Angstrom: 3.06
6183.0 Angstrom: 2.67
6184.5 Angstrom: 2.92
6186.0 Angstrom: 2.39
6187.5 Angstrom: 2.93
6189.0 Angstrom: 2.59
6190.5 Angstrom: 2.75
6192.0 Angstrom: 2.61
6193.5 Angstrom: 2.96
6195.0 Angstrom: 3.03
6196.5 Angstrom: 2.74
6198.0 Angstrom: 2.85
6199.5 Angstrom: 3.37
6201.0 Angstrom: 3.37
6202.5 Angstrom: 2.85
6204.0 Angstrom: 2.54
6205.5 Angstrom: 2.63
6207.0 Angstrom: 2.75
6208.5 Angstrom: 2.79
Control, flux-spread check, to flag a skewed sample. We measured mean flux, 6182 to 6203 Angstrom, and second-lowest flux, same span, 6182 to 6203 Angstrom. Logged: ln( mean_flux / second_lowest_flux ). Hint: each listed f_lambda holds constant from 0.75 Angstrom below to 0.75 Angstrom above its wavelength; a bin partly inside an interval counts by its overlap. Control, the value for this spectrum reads 0.10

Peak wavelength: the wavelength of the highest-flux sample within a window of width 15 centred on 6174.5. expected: 6171.0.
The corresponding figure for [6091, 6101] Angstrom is 6093.0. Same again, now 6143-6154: 6148.5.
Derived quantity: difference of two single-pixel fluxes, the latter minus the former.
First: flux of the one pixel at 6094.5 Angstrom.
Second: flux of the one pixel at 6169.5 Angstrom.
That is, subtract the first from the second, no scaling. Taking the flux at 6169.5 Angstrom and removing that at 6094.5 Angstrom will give -0.80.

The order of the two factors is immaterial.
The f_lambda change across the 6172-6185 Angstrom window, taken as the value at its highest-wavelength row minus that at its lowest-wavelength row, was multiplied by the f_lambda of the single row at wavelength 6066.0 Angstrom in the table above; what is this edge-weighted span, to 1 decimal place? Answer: 0.7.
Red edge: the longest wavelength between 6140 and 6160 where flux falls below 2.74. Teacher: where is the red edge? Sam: 6156.0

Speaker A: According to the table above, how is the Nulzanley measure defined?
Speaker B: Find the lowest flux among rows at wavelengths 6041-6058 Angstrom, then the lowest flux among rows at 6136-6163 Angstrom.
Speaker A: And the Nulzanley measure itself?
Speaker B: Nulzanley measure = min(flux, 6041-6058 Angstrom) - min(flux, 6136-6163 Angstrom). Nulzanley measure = -0.5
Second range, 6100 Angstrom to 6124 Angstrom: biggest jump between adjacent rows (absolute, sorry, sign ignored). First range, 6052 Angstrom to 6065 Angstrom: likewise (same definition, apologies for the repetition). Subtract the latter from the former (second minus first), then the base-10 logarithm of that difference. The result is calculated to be -0.28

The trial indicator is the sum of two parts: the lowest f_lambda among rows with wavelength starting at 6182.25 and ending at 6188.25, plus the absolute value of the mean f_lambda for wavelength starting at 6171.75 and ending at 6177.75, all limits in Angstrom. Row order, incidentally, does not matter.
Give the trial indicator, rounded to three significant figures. 5.34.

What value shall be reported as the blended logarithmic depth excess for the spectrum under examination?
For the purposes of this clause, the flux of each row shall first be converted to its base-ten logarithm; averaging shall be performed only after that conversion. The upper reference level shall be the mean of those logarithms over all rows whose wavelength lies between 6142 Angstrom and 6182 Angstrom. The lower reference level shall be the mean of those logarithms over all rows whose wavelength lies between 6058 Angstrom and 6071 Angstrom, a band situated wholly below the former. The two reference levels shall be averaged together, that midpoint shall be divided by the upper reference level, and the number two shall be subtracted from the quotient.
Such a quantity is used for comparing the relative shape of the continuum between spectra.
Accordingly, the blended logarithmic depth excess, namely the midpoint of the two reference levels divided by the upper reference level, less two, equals -0.957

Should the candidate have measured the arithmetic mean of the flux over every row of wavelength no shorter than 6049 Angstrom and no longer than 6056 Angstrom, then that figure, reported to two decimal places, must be 3.23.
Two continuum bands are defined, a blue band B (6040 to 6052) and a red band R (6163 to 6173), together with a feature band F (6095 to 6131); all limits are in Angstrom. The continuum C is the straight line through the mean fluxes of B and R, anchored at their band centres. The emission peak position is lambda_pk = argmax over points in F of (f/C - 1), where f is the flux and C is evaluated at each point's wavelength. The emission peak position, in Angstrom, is 6127.5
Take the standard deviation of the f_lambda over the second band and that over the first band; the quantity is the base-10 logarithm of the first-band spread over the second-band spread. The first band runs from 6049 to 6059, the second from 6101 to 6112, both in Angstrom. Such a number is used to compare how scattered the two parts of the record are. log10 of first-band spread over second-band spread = -0.56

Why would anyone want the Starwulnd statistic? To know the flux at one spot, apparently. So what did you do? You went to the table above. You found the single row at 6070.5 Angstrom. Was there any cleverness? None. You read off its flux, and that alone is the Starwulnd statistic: 2.87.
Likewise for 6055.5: 3.31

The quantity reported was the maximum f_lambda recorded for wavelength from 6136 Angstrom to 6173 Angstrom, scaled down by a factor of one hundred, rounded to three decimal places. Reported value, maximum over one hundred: 0.036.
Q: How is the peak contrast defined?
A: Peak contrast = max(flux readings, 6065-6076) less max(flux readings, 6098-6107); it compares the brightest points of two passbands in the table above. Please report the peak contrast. -0.2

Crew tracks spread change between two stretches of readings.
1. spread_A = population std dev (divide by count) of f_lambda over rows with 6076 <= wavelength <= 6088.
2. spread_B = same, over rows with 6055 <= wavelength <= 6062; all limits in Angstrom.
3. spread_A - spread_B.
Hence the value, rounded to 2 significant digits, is 0.13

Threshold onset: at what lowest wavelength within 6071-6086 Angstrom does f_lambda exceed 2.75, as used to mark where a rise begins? 6072.0 Angstrom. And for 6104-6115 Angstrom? 6105.0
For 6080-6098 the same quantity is 6081.0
